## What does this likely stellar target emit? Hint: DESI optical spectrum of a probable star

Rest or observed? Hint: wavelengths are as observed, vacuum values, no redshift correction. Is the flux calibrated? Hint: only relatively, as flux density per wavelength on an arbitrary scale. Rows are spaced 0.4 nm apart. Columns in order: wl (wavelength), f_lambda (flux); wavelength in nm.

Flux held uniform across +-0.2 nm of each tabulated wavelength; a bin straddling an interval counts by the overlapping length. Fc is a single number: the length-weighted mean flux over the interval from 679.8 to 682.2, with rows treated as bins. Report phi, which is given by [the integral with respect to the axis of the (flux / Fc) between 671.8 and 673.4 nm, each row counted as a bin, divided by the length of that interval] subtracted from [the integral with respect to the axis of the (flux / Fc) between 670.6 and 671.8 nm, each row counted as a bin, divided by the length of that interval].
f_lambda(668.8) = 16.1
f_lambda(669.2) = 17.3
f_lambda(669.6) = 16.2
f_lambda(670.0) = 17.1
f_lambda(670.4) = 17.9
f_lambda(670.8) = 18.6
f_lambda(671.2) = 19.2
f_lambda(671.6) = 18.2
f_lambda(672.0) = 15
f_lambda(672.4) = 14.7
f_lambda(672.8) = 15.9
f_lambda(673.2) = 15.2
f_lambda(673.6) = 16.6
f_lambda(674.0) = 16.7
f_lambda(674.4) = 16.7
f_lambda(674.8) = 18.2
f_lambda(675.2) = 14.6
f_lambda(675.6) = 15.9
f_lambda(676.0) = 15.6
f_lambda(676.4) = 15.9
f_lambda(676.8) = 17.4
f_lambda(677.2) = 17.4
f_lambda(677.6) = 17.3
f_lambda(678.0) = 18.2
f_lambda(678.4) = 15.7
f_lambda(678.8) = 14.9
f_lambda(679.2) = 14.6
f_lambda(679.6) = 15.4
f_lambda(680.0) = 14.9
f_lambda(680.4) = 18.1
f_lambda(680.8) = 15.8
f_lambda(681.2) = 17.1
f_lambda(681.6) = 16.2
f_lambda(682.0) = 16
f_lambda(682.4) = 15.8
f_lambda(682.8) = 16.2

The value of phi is 0.21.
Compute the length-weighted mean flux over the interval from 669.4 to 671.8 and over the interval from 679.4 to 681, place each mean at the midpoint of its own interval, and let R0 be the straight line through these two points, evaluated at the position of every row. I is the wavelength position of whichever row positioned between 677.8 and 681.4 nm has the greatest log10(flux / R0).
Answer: 680.4 nm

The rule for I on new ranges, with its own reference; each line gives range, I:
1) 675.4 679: 678.0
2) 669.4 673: 671.2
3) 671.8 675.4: 674.8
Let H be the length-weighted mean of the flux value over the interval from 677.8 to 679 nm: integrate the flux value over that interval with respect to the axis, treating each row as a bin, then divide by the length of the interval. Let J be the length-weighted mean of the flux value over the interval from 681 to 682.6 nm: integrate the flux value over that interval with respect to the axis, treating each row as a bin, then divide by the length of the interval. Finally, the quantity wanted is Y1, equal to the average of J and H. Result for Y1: 16.27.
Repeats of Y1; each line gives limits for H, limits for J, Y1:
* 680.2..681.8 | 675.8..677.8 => 16.76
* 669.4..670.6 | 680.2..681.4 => 17.03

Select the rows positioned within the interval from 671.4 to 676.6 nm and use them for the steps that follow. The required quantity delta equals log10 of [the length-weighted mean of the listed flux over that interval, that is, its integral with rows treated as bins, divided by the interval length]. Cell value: 1.21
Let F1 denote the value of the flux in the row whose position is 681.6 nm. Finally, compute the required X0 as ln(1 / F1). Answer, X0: -2.785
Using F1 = 16.2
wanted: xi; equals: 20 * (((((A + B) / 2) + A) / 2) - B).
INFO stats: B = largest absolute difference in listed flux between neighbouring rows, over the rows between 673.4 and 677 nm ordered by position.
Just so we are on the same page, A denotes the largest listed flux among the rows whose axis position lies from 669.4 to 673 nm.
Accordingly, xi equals 234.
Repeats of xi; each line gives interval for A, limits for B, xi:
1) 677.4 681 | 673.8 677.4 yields 219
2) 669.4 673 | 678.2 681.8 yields 240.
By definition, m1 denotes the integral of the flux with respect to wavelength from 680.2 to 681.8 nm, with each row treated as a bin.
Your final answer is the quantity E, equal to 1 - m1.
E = -26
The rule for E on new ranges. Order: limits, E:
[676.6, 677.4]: -13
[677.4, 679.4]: -31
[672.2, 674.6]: -37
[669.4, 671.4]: -35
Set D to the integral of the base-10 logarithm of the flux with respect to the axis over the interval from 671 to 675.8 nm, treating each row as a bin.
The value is 6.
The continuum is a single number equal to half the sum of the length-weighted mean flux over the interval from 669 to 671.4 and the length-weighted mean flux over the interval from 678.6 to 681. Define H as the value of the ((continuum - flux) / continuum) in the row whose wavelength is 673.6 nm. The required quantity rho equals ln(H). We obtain -5.5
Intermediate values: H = 0.00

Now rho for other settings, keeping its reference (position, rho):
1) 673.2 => -2.4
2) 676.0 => -2.7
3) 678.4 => -2.8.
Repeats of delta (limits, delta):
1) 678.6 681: 1.19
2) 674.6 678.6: 1.22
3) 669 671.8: 1.25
